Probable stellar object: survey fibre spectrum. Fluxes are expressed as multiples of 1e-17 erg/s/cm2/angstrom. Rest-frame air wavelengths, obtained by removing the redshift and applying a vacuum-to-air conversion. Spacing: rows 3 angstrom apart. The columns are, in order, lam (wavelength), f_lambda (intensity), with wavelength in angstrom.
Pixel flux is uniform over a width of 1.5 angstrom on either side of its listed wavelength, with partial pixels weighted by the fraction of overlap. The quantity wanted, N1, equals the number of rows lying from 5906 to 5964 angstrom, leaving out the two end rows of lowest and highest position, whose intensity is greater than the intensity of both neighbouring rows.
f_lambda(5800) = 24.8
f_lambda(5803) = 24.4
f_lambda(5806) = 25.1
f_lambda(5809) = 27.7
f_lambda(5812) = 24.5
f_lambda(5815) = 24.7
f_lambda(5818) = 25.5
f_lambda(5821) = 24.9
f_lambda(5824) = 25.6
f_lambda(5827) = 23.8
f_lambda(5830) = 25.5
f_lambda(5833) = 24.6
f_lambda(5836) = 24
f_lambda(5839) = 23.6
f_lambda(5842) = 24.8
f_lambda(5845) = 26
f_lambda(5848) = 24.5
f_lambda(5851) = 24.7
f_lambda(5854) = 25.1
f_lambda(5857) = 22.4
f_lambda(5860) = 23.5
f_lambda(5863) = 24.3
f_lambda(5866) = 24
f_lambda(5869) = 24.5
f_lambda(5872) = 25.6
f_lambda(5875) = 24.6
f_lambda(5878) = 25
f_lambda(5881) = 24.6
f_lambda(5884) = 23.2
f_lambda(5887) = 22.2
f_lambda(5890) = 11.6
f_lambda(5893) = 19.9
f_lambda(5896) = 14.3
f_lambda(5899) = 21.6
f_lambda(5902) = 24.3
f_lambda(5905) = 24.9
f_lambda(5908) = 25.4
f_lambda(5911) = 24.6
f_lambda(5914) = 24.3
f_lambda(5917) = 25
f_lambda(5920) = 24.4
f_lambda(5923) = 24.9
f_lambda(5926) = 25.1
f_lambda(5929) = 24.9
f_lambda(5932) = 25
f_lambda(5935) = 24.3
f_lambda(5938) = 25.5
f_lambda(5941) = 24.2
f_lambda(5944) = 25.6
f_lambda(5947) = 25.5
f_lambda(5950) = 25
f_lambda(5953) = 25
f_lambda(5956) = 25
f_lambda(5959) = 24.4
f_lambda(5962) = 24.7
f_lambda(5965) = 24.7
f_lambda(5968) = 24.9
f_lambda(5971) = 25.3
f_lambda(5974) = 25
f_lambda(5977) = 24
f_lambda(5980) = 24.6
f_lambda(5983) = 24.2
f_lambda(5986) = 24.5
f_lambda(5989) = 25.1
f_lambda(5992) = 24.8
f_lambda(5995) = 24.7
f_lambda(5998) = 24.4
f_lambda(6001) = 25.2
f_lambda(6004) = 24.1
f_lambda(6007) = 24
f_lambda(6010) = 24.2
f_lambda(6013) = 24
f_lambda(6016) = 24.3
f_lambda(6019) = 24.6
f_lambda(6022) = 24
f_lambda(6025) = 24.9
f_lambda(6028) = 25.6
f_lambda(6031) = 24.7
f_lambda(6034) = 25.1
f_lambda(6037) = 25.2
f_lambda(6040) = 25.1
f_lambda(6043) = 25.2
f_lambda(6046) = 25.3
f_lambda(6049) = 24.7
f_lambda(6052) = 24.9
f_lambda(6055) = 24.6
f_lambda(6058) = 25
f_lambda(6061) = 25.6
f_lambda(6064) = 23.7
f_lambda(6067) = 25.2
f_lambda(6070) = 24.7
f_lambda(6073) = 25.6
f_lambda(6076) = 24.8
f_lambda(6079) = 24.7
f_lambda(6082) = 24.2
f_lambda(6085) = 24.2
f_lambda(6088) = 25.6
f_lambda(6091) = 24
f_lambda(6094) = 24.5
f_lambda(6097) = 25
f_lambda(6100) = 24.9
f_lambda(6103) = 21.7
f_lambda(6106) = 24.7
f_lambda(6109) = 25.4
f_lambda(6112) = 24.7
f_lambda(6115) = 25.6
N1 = 5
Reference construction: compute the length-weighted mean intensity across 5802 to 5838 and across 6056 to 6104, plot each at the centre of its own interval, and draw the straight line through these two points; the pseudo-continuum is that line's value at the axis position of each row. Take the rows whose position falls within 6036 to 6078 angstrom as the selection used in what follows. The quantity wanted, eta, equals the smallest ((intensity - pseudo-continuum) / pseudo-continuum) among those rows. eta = -0.04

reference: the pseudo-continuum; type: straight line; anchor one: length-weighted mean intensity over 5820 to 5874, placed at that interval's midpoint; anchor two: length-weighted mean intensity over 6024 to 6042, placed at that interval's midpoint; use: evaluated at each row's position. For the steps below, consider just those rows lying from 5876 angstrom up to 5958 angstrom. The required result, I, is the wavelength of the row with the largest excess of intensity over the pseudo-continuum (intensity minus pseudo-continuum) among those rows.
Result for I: 5944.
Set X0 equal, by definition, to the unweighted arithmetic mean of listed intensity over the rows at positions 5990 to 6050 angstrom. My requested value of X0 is 24.7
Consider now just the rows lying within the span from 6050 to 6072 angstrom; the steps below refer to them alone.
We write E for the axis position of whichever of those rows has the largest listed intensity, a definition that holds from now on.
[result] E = 6061 angstrom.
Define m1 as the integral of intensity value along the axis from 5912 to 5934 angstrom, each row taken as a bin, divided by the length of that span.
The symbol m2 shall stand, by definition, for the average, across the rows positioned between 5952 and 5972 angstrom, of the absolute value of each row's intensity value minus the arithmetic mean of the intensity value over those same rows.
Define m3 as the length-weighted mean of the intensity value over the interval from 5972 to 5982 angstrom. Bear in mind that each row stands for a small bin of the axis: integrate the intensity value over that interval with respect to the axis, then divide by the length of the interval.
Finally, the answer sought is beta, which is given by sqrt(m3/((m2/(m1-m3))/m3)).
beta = 25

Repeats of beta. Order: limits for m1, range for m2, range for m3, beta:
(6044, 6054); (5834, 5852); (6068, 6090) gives 12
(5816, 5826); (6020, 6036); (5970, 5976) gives 17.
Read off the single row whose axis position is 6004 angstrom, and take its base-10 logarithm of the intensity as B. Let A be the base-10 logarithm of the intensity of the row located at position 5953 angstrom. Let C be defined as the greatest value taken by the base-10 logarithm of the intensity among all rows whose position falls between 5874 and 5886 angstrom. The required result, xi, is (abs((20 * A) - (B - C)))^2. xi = 783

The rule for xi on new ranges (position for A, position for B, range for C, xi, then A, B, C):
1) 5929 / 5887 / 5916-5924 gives 783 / 1.40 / 1.35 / 1.40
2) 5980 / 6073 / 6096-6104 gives 773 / 1.39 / 1.41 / 1.40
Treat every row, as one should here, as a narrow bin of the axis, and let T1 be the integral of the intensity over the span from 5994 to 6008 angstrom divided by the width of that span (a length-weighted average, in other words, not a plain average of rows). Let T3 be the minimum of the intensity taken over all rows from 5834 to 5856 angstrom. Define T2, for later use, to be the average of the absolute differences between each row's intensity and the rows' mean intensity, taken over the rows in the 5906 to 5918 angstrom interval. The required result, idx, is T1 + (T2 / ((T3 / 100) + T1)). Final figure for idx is 24.5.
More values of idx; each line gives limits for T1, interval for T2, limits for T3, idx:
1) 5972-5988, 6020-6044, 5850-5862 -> 24.5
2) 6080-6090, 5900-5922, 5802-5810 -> 24.6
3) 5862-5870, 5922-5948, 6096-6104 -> 24.3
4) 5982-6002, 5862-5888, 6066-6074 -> 24.7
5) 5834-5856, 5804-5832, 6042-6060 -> 24.6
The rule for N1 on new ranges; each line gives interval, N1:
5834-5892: 5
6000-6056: 6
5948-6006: 4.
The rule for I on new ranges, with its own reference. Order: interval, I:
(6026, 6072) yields 6028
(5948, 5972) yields 5971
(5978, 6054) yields 6028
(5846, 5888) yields 5872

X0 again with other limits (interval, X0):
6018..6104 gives 24.7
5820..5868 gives 24.5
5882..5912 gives 21.2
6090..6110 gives 24.3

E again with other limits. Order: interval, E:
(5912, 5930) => 5926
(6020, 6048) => 6028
